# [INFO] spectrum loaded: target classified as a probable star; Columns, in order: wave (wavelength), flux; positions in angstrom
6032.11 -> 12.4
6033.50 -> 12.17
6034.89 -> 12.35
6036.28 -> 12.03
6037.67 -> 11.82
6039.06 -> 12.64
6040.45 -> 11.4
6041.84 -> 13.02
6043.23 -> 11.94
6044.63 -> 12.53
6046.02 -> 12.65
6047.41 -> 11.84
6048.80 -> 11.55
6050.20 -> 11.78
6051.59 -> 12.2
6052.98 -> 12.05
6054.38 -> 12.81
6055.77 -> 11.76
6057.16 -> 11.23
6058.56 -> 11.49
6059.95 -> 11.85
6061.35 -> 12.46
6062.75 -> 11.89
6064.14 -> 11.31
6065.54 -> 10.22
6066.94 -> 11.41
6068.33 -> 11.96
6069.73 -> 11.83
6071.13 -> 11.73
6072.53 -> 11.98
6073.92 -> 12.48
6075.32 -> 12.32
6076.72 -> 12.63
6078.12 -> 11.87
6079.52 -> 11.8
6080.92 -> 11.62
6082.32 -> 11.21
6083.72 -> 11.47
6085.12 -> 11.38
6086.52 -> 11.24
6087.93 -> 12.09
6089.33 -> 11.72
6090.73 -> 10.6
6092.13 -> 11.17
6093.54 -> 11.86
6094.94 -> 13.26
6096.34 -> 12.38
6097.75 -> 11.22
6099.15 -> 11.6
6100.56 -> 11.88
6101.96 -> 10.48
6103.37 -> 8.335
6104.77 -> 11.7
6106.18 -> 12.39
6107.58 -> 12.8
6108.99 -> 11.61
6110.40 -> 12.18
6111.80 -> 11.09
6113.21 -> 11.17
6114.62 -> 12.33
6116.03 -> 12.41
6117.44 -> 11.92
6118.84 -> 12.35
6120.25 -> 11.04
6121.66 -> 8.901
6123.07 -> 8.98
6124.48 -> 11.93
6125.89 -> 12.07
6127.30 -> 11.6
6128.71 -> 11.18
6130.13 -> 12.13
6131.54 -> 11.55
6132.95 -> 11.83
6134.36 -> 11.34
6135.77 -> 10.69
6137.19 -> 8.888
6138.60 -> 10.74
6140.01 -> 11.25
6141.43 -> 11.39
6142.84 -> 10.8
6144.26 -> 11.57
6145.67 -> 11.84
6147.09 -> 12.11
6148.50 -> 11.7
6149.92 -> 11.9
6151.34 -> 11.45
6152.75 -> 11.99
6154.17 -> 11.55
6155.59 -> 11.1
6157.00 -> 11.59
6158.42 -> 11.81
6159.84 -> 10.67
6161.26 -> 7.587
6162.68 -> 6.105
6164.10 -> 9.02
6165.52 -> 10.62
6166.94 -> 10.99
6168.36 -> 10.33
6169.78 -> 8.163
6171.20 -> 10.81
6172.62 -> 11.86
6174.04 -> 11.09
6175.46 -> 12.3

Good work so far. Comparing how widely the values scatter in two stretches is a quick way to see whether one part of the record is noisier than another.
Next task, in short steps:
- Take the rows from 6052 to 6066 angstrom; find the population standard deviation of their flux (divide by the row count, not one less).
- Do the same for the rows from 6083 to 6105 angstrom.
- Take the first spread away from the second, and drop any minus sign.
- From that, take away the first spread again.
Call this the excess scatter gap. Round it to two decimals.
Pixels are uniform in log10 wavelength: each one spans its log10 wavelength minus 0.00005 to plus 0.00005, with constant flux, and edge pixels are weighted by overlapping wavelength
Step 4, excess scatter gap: -0.34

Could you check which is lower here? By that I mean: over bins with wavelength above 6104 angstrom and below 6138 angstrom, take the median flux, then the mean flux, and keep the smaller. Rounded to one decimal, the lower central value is 11.4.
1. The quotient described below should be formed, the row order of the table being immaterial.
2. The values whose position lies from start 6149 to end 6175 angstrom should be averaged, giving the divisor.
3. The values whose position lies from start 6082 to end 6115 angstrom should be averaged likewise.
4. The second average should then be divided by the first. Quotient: 1.10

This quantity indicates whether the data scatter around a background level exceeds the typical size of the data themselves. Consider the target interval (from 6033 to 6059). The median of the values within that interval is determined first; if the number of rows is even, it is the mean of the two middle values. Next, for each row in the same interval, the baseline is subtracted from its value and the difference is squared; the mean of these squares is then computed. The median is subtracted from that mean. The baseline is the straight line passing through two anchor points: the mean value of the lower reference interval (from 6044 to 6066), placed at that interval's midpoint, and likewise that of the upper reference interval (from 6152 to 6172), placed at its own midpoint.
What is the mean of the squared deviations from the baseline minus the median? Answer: -11.8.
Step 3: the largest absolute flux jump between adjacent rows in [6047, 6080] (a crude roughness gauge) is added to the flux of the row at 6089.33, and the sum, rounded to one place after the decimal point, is 12.9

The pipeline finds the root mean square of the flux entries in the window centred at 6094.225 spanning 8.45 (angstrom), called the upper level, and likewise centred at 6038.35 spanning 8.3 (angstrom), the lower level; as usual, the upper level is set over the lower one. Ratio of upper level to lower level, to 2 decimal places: 0.96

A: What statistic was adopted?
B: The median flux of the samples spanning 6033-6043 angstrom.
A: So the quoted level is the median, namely 12.2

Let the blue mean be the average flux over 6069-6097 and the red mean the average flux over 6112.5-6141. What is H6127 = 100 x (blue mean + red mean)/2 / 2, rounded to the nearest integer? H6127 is 576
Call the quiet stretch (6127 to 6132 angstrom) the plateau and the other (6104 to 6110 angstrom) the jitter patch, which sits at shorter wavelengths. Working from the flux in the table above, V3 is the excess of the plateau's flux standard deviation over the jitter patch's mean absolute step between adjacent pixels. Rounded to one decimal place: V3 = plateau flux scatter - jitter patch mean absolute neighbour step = -0.4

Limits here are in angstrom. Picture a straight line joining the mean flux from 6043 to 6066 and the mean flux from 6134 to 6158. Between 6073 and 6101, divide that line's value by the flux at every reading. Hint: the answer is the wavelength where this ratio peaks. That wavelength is 6090.73 angstrom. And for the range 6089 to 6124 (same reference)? 6103.37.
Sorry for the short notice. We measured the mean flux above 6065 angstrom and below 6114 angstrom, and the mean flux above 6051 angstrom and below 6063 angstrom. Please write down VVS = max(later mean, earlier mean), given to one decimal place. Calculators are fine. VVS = 12.0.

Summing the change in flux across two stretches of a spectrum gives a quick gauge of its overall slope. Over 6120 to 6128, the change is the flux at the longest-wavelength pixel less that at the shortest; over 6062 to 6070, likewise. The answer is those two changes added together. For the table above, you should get 0.5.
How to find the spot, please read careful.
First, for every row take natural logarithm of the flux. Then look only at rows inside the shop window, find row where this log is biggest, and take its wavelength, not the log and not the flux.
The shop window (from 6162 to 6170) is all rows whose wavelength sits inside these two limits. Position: 6166.94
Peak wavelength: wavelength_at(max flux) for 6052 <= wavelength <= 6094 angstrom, 6054.38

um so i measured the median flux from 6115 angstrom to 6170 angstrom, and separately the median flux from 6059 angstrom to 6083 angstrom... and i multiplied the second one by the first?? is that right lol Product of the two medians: 135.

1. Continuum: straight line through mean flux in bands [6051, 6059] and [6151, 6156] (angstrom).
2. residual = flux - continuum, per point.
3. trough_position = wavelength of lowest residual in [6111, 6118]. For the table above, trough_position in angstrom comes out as 6111.80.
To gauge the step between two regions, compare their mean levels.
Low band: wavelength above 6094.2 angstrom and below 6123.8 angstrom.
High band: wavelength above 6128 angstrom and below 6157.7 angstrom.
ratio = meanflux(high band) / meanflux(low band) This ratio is 0.994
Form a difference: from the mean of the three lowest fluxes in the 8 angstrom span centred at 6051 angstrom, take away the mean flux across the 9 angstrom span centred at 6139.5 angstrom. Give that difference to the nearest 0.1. 1.1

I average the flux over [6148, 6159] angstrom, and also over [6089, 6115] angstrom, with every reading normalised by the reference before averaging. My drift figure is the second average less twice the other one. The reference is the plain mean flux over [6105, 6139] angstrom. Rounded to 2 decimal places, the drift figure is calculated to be -1.03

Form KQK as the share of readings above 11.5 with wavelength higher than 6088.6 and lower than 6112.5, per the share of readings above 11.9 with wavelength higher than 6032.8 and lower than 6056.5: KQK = 1.0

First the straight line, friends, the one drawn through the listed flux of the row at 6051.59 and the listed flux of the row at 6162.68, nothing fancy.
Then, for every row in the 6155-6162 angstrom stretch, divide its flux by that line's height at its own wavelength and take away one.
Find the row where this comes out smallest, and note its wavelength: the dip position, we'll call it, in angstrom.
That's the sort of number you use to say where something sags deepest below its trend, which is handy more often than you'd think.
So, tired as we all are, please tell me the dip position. 6161.26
